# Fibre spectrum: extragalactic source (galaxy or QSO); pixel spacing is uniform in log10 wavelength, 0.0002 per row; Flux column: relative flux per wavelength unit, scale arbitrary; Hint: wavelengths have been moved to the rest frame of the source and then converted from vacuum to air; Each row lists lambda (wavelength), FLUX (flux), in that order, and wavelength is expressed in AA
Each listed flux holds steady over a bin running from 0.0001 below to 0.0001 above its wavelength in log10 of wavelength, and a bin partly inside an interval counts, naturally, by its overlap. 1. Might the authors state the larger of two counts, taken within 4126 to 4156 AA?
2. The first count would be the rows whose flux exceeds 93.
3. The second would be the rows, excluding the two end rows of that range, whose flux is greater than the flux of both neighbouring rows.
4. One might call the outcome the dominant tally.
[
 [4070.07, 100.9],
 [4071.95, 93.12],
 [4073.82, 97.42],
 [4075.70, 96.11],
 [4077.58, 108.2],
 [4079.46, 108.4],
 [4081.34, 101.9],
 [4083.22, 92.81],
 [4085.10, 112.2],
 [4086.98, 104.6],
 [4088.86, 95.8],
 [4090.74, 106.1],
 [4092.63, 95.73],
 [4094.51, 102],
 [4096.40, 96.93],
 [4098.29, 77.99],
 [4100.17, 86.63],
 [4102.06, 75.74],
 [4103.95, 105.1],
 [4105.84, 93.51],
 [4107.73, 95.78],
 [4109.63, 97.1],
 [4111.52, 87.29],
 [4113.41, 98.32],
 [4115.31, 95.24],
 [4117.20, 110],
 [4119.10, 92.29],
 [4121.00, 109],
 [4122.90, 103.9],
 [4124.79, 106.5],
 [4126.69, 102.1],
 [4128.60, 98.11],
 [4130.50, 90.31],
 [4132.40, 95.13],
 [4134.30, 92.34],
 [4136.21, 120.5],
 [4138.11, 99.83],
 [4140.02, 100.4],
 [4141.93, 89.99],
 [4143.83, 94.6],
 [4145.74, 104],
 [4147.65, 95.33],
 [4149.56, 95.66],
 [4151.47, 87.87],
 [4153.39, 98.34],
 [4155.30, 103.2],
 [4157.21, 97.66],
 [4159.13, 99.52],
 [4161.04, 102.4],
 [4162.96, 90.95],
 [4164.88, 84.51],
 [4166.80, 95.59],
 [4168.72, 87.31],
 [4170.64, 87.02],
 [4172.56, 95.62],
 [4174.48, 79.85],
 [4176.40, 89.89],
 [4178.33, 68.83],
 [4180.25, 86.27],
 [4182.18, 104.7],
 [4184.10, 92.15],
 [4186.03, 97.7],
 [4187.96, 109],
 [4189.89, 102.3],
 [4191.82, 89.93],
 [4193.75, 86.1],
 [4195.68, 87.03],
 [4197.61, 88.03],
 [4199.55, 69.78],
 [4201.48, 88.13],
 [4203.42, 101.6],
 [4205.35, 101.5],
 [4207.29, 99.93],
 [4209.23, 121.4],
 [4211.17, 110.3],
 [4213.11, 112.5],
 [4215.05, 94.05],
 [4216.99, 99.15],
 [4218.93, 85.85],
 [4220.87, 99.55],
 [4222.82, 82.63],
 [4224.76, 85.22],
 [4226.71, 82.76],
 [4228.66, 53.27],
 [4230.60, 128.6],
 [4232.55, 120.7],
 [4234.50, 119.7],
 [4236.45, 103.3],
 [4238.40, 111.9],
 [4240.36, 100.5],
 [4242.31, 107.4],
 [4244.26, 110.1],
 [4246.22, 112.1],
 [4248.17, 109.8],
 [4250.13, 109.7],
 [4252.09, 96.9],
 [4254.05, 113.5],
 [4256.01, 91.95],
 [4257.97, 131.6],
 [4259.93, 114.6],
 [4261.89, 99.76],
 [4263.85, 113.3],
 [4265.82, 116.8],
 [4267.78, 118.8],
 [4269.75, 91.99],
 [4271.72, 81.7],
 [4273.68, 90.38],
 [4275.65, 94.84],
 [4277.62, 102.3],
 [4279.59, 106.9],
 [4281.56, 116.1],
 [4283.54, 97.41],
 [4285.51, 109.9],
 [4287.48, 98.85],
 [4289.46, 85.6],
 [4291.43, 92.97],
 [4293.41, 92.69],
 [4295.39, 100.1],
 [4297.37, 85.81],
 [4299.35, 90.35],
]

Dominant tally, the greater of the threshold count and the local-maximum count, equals 12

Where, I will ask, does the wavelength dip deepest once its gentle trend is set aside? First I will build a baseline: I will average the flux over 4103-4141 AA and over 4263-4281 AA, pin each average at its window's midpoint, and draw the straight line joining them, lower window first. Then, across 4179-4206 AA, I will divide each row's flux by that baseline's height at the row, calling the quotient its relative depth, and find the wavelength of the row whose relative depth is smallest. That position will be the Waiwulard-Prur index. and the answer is 4199.55 AA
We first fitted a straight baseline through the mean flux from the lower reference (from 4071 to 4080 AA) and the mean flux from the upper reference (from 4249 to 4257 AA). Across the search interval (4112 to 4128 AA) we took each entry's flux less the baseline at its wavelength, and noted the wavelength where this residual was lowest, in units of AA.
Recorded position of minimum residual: 4119.10 AA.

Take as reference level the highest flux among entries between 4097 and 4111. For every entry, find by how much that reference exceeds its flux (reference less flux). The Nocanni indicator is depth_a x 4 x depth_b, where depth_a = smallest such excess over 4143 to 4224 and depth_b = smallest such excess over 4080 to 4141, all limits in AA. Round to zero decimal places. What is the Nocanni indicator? 1004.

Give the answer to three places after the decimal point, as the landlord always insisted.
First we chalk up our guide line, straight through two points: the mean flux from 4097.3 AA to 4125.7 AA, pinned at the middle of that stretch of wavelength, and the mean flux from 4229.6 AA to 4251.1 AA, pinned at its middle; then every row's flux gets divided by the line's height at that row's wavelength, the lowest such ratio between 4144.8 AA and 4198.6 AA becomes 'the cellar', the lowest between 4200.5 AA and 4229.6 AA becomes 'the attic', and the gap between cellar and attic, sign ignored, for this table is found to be 0.179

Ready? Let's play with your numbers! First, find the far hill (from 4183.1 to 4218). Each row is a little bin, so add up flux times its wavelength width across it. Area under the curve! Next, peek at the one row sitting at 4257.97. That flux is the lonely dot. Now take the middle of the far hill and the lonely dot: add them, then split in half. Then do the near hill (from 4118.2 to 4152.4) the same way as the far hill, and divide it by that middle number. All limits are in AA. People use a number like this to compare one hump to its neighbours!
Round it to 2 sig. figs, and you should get 1.9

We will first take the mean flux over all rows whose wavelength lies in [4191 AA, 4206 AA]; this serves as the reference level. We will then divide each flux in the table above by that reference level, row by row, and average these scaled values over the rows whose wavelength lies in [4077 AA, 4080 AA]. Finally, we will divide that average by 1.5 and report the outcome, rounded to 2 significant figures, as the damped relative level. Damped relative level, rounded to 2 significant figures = 0.81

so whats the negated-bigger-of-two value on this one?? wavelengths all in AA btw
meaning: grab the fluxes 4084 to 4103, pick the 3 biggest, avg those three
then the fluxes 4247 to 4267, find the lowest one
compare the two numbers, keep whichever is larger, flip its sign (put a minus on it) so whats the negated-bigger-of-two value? -108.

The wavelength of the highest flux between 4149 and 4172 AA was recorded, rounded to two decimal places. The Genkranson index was 4155.30 AA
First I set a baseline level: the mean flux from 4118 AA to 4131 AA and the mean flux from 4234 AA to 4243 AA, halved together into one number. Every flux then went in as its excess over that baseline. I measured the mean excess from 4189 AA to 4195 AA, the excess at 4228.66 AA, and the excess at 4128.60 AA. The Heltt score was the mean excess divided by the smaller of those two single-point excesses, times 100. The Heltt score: 23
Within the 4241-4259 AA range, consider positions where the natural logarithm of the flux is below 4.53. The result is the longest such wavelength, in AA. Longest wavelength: 4256.01 AA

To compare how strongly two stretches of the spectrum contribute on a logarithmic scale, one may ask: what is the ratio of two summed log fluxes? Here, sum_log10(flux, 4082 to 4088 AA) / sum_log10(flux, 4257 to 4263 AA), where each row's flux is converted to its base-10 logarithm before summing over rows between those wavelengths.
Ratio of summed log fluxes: 0.98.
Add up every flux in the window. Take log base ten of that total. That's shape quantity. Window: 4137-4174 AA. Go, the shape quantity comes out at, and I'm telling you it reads 3.26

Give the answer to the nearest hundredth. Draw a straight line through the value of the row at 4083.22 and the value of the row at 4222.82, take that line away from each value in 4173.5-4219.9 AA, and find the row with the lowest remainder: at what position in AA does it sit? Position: 4178.33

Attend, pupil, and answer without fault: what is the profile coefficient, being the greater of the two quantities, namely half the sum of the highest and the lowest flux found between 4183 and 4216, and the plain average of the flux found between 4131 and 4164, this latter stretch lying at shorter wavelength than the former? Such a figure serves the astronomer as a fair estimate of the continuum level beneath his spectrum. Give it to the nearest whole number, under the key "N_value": 98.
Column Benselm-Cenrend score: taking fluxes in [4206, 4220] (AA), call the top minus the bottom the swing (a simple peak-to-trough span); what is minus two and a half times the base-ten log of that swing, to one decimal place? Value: -3.9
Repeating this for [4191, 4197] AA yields -1.5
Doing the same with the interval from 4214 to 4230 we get -4.2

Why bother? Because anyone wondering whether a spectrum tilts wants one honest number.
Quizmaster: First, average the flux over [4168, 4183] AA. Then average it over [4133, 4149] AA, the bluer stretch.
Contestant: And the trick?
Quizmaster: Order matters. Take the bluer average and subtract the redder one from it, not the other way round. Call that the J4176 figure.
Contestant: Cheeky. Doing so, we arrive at 12.2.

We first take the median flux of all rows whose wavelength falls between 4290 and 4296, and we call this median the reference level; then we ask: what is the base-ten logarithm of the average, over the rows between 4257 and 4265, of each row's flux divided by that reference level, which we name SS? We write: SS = 0.09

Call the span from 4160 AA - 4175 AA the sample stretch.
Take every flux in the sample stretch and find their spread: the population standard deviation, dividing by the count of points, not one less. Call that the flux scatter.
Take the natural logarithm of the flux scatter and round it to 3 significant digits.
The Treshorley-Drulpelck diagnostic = 1.91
